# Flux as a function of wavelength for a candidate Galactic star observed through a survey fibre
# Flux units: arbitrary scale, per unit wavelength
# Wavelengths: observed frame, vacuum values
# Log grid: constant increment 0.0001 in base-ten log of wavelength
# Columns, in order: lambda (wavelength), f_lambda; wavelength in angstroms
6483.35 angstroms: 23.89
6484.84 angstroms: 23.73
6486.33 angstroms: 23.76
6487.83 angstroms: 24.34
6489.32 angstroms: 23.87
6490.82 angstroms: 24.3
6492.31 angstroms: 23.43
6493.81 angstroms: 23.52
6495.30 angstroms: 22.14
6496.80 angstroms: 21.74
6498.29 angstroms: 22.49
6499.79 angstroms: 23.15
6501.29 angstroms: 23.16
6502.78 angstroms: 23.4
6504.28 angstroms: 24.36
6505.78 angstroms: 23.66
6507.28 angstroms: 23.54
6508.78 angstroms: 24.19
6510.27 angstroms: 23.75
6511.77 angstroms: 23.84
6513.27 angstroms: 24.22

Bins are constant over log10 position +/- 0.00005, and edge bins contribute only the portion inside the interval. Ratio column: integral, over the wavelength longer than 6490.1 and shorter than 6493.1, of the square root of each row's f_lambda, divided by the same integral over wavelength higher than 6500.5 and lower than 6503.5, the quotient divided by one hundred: 0.0101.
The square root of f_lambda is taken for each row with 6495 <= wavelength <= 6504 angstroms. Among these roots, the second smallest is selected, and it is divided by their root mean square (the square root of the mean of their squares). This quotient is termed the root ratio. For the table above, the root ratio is 0.988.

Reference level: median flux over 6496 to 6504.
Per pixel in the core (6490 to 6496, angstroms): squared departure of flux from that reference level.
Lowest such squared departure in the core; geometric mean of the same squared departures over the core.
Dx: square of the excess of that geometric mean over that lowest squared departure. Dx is 0.072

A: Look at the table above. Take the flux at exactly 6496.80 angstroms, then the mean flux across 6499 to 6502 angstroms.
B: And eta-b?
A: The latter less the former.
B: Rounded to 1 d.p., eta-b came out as 1.4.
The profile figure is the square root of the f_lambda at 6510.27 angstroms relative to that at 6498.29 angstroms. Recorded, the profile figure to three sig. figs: 1.03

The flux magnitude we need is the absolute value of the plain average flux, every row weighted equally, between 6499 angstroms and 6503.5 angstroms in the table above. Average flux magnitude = 23.2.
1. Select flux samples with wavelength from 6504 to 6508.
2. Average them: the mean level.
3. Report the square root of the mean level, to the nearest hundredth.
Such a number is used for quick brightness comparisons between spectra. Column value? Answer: 4.88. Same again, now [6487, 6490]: 4.91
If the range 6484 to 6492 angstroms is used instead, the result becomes 4.90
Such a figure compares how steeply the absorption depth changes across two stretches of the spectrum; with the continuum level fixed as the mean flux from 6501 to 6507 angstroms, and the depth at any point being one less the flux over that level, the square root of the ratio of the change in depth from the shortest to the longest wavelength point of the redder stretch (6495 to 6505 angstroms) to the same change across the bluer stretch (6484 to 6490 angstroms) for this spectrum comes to 4.0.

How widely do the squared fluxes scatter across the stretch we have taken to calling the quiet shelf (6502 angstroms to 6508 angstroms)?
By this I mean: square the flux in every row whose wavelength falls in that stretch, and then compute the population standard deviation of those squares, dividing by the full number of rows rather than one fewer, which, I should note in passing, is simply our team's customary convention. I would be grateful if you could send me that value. 18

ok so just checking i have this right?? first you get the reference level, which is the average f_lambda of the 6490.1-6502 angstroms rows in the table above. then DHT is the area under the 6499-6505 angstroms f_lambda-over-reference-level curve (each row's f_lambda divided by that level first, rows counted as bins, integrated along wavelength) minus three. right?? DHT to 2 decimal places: 3.13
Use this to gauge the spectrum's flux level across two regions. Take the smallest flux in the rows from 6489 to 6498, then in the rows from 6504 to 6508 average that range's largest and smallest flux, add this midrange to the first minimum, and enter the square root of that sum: 6.76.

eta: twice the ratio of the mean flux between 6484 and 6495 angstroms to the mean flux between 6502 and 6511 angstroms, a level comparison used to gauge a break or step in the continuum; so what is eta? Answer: 2.00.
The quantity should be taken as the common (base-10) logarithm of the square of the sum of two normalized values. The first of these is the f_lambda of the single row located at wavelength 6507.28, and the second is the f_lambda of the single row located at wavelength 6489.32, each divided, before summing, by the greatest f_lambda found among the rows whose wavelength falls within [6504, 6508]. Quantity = 0.578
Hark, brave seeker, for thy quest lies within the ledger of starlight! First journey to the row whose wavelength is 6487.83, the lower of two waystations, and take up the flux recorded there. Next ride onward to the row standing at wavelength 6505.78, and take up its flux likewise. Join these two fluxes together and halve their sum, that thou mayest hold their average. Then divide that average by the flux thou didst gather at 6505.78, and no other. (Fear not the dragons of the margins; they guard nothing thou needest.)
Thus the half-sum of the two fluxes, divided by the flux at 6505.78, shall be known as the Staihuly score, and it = 1.01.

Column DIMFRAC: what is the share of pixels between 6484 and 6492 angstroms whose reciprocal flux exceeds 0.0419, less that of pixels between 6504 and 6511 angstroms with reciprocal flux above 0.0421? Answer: -0.20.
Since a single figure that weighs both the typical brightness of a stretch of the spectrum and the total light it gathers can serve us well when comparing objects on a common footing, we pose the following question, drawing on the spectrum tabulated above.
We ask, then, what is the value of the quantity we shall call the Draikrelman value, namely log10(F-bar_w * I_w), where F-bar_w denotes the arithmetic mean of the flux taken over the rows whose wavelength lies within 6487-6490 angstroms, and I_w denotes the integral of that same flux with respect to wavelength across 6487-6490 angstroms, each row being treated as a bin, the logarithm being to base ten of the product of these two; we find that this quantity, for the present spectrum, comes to 3.24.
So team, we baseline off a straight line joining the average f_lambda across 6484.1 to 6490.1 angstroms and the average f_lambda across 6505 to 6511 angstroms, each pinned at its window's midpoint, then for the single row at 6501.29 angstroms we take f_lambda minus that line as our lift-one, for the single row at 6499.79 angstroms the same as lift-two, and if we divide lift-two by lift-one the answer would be 1.0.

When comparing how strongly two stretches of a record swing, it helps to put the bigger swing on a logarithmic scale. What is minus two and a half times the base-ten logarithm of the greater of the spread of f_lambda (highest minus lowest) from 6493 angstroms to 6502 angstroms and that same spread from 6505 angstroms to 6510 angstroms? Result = -0.6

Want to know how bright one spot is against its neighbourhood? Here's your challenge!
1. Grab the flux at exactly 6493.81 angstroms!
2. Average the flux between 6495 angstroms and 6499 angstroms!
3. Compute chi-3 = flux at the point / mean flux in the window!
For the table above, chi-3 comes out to 1.06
